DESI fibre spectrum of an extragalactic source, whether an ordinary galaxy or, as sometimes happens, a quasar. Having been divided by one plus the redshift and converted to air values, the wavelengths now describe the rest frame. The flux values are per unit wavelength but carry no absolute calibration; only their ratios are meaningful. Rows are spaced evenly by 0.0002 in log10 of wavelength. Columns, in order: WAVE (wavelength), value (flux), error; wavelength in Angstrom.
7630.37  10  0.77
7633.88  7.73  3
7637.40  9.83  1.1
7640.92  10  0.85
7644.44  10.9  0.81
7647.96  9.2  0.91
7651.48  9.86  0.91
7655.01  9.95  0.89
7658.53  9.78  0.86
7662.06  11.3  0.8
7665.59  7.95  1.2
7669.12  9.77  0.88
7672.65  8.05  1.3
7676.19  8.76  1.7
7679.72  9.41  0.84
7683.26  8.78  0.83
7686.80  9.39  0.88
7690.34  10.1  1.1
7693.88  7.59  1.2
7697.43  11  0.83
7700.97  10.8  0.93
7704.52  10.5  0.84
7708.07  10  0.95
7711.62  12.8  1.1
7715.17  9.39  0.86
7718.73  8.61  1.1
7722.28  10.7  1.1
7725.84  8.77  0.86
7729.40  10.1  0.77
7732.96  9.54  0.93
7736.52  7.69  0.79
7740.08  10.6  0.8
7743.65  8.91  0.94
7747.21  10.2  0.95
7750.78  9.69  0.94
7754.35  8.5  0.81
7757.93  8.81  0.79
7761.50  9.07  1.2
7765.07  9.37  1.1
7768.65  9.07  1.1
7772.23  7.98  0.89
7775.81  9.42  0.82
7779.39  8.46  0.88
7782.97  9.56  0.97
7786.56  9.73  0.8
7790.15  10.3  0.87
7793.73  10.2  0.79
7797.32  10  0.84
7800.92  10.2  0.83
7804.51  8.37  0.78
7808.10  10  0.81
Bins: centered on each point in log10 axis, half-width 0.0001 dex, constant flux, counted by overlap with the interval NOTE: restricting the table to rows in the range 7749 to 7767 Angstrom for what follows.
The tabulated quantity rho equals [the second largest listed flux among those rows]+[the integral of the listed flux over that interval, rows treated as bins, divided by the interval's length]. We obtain 18.5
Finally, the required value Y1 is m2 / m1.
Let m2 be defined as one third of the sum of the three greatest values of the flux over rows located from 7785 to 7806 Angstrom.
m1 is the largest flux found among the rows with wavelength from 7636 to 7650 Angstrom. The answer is 0.94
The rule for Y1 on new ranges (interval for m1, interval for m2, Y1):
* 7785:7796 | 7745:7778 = 0.95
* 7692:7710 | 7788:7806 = 0.93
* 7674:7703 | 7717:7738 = 0.92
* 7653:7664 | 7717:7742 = 0.93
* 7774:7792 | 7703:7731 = 1.10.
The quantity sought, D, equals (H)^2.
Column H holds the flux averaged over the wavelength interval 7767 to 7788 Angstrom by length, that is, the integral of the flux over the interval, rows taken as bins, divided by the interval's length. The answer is 81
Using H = 9.0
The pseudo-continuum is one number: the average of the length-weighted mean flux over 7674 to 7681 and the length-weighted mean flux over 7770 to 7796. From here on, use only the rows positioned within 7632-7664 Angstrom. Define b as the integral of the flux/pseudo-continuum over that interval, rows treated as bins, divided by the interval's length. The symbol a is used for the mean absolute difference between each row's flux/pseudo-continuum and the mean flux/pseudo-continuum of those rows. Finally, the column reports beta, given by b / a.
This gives 16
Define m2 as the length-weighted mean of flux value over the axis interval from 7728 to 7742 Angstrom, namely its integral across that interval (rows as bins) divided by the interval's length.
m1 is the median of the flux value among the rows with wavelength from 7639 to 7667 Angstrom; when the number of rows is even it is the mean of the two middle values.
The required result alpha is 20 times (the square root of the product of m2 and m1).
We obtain 194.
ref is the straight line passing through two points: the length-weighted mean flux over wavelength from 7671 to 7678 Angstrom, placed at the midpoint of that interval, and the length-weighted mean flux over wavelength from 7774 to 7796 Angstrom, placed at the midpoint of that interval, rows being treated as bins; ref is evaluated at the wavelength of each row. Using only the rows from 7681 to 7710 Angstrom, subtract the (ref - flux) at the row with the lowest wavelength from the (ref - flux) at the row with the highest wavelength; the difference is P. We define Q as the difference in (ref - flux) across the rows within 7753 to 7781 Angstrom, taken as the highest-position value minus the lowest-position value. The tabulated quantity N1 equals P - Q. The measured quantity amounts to -1.3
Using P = -0.9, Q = 0.3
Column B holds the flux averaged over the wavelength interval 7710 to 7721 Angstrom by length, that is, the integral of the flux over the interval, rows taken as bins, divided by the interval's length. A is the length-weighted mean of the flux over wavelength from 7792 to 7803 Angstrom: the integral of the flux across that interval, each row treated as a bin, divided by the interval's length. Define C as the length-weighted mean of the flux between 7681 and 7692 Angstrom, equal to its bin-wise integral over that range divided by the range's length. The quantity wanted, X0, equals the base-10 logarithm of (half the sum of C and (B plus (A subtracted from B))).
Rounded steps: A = 10.1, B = 10.3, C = 9.4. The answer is 1.00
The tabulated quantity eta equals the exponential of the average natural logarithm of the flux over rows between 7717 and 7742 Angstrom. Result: 9.4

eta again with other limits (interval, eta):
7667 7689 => 9.0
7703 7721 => 10.2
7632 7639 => 8.7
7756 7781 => 8.9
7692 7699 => 9.1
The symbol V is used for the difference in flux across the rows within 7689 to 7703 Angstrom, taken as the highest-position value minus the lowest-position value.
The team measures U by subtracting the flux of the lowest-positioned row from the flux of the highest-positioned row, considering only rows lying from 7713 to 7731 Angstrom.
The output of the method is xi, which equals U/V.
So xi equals 1.0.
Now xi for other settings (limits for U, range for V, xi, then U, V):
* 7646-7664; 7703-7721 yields -1.1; 2.1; -1.9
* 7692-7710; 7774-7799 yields 4.2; 2.4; 0.6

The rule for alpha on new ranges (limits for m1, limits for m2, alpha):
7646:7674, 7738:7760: 192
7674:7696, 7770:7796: 185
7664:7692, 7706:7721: 193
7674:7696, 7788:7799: 192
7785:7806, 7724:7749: 195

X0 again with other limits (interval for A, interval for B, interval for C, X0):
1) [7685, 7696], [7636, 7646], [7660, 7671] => 1.02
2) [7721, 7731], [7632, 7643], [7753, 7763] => 0.94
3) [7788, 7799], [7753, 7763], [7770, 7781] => 0.90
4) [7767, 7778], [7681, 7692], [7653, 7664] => 1.01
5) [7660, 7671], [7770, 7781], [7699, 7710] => 0.96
